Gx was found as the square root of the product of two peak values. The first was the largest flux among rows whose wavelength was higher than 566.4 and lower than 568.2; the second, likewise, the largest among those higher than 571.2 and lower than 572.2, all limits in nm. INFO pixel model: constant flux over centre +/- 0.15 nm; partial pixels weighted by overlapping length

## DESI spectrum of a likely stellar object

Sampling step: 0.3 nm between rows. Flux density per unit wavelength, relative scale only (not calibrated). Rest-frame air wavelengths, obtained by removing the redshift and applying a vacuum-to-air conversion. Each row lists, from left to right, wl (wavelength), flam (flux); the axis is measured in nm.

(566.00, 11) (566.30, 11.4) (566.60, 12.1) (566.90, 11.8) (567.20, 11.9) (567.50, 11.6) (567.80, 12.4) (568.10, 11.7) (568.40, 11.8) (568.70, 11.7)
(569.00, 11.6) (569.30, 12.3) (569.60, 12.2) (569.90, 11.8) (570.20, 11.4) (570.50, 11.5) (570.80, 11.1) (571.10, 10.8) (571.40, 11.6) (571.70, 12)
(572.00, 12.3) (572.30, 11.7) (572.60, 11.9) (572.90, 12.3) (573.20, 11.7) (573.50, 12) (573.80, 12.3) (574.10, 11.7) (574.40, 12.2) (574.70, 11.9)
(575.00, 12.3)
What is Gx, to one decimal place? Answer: 12.3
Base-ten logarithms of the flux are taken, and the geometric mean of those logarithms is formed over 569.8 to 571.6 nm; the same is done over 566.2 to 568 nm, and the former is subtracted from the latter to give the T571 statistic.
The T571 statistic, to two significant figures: 0.019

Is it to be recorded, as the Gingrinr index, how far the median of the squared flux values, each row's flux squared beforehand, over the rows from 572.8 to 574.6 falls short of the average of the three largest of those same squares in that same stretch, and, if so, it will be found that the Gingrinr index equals 4.1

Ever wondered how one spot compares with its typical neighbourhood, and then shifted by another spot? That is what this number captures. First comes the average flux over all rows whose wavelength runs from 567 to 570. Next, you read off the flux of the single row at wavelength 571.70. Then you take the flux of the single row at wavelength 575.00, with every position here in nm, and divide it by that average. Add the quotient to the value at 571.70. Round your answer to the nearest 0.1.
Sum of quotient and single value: 13.0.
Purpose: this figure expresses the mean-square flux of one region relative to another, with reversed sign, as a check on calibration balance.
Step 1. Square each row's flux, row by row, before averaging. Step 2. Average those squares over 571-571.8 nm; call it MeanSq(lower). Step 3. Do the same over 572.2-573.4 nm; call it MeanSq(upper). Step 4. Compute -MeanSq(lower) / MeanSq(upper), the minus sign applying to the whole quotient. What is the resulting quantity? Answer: -0.93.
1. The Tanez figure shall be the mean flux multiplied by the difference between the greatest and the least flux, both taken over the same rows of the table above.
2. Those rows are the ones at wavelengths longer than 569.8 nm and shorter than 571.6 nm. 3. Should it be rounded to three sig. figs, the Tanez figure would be 11.4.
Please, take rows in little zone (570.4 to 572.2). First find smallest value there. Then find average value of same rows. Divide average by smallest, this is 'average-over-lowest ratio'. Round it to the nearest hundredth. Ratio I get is 1.07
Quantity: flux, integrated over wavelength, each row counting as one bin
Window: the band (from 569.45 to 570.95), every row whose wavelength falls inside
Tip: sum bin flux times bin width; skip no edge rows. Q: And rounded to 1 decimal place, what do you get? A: 17.4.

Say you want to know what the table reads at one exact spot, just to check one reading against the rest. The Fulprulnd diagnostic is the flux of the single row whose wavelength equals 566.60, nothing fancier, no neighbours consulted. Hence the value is 12.1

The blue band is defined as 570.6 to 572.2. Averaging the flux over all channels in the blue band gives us 11.6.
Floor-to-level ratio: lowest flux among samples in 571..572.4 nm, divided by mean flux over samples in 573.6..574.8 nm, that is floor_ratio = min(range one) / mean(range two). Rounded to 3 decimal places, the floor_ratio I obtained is 0.898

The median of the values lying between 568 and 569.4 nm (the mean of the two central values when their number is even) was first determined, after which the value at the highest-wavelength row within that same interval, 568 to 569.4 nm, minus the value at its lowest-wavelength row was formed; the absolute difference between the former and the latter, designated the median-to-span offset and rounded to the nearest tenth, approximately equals 11.1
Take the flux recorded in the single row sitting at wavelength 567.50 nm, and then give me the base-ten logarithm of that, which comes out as 1.06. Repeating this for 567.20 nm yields 1.08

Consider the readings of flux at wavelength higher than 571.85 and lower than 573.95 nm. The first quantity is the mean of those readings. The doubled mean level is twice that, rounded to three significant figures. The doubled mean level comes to 24.1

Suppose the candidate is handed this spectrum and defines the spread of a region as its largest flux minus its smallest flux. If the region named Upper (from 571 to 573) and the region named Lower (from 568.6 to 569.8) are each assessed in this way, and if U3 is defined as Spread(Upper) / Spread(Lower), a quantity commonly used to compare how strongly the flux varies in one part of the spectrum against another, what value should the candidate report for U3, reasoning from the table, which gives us 2.14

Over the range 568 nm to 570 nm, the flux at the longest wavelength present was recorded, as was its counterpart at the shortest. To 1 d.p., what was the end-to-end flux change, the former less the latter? 0.1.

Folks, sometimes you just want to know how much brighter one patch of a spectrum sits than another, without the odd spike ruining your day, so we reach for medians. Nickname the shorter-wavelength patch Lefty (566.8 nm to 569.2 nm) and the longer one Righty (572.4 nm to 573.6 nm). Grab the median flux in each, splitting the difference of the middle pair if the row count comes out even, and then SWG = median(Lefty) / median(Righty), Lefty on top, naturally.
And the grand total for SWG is 0.98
